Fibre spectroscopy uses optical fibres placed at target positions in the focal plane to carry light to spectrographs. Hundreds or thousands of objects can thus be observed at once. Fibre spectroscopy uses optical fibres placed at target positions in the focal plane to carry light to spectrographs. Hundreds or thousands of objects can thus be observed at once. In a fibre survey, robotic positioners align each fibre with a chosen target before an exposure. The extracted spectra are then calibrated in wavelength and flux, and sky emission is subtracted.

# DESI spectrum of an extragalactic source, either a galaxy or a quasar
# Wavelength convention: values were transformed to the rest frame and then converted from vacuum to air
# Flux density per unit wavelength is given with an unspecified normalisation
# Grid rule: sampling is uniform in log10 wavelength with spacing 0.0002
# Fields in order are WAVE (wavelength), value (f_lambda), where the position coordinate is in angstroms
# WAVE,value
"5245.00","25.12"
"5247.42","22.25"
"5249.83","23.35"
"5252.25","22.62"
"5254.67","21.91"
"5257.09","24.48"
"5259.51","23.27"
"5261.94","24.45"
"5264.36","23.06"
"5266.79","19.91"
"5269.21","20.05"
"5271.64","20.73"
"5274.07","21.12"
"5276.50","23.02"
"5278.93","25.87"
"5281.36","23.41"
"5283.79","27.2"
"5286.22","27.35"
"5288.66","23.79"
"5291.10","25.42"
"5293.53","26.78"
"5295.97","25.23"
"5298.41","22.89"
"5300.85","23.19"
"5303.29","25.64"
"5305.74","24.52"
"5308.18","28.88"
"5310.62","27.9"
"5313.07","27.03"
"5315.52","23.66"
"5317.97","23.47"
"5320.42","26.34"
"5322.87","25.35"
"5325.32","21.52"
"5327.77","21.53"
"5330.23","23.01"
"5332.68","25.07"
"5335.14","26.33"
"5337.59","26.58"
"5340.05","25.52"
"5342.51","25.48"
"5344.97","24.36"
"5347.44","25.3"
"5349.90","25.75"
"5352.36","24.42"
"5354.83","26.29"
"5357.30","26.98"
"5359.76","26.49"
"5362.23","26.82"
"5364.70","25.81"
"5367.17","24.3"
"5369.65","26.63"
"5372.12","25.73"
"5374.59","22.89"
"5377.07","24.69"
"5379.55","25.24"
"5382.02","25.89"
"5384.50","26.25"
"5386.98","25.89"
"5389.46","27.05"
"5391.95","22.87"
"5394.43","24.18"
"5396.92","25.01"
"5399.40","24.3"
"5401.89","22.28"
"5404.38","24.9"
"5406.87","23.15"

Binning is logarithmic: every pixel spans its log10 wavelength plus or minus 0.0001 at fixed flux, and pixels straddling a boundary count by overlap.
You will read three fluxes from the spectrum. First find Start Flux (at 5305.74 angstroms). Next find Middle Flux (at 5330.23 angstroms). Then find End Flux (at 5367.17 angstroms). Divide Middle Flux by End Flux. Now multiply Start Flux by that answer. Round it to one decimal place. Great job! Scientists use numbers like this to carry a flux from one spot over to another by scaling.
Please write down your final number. 23.2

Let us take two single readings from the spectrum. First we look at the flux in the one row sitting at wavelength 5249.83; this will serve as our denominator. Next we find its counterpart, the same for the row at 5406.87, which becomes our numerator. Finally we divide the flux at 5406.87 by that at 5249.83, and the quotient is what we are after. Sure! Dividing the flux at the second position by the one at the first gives 0.99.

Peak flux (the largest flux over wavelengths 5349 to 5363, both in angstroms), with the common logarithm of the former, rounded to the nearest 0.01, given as 1.43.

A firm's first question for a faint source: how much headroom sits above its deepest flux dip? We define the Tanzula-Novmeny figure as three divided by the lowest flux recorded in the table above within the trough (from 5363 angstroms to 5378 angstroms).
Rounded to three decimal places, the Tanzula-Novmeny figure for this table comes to 0.131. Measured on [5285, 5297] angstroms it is 0.126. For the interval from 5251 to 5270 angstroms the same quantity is 0.151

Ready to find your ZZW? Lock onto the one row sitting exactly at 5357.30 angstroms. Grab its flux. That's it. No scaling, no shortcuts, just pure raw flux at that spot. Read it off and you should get 26.98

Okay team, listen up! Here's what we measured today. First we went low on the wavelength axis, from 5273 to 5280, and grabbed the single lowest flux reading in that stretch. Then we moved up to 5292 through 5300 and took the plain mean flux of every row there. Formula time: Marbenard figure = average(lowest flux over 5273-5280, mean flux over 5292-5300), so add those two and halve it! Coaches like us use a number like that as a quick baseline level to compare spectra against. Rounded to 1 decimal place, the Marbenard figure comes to 23.0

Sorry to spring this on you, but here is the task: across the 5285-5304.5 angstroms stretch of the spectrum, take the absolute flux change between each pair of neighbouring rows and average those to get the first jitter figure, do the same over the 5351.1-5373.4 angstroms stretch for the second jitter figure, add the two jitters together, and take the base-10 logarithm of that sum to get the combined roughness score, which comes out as 0.48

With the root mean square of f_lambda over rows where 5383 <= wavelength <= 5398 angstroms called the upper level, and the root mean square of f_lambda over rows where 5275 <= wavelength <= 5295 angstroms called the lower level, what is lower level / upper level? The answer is 1.01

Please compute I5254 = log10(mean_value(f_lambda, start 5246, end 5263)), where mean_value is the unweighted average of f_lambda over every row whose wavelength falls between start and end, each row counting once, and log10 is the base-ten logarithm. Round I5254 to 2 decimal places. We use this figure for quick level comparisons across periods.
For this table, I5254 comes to 1.37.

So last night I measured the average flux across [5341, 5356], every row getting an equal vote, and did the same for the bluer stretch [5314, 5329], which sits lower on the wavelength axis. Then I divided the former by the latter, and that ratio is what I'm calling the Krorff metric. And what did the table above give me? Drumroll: 1.07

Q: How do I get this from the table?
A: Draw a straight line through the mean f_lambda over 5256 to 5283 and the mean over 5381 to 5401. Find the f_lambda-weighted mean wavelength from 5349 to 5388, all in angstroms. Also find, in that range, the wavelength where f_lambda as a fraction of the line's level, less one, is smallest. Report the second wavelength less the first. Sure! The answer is 6.2 angstroms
